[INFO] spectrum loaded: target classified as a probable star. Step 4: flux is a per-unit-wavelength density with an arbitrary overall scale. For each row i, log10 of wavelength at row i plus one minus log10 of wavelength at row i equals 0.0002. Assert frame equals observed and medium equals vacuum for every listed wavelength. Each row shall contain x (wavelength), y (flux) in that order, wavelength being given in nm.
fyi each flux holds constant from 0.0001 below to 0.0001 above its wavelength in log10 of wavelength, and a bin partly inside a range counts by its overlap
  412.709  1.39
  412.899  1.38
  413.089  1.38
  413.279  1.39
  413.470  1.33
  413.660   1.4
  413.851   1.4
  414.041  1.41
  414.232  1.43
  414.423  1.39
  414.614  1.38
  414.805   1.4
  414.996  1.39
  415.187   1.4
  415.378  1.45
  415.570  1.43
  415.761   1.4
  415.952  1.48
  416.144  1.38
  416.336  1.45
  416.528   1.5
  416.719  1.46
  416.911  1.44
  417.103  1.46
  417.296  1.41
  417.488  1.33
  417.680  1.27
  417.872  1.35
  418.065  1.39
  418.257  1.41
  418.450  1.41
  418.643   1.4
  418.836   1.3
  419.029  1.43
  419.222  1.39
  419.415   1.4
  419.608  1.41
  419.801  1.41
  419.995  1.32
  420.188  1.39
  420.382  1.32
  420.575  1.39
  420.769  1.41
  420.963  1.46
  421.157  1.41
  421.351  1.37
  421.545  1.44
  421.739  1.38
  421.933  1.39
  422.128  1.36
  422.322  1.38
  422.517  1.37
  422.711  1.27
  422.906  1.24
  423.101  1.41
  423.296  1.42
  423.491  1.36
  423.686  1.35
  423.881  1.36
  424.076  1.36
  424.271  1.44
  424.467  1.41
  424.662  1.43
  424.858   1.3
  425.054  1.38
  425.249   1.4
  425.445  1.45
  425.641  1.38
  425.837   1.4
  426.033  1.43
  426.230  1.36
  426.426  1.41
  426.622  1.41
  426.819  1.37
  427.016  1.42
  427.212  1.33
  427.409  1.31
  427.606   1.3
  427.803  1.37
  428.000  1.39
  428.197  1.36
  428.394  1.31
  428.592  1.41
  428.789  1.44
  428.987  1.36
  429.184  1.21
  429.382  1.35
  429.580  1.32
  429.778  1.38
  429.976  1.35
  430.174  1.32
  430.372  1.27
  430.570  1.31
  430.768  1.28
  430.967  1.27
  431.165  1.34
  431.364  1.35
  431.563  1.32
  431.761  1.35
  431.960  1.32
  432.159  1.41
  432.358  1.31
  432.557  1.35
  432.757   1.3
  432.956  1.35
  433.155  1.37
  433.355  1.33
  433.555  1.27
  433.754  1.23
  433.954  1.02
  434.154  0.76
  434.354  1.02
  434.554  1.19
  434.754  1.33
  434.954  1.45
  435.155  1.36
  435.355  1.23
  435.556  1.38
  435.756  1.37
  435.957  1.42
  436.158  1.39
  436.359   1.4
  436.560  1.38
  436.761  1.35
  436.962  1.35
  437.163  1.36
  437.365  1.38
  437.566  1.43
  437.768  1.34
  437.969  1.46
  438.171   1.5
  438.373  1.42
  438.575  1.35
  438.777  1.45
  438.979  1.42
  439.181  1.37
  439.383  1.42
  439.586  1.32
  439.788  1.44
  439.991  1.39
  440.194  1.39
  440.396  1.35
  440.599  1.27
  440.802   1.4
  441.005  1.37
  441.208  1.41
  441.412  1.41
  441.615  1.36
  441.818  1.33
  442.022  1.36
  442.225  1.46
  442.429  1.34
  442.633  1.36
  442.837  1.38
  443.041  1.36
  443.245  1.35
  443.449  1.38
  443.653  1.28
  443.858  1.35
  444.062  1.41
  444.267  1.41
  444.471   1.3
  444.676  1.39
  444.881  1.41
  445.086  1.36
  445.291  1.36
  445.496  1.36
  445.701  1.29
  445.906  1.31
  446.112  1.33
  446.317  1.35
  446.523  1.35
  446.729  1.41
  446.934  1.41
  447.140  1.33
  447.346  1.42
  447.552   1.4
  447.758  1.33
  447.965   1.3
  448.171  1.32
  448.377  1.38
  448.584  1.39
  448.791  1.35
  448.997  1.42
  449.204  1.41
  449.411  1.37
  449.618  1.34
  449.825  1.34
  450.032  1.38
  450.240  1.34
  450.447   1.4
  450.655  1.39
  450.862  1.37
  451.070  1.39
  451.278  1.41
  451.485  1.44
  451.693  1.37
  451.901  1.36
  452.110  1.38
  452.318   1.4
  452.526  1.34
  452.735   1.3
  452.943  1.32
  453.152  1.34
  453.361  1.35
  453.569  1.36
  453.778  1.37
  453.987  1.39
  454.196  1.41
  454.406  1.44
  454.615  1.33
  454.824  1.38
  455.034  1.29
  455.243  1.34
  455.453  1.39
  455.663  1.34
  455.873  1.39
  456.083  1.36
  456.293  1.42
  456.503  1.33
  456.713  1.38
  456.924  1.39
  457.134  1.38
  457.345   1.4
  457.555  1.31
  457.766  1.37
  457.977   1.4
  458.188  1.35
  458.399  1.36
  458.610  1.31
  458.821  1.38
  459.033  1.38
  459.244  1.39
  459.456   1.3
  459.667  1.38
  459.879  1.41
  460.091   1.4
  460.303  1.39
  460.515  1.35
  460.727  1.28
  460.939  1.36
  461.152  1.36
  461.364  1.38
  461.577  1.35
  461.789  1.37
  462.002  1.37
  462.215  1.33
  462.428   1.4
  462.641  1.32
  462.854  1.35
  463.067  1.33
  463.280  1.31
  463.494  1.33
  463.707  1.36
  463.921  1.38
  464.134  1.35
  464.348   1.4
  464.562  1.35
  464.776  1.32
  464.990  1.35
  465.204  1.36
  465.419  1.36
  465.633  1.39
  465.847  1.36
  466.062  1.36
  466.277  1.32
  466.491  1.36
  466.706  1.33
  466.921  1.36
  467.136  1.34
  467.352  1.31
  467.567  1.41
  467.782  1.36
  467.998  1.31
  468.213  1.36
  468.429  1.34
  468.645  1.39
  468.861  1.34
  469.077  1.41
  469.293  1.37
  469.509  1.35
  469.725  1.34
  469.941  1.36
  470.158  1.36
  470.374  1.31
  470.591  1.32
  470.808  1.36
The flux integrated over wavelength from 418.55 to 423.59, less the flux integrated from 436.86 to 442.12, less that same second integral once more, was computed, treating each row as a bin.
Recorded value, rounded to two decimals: -7.64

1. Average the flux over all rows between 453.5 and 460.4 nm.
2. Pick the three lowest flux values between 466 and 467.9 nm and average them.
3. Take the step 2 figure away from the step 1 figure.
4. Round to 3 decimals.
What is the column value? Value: 0.050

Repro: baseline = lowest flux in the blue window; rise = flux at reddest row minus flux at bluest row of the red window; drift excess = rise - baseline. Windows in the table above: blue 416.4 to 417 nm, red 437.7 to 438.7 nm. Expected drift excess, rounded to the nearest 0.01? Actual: -1.43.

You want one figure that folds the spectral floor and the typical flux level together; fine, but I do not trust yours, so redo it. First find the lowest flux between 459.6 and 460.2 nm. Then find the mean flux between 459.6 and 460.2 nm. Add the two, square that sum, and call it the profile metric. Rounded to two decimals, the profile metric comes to 7.71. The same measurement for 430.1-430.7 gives 6.60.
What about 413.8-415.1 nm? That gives 7.73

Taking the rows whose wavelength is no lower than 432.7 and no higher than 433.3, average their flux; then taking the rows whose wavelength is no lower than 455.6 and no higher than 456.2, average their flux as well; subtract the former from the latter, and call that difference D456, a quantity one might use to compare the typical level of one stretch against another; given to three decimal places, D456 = 0.023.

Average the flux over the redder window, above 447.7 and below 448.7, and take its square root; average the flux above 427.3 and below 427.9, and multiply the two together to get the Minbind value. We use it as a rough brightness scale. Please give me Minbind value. 1.54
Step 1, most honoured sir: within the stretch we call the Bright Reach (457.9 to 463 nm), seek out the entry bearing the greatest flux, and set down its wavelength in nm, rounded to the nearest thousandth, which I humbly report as 459.879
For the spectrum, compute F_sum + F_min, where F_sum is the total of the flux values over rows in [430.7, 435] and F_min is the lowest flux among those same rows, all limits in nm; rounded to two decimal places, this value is 28.68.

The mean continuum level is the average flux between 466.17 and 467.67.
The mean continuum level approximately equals 1.35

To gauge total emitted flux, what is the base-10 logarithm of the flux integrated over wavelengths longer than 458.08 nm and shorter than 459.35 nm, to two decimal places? 0.24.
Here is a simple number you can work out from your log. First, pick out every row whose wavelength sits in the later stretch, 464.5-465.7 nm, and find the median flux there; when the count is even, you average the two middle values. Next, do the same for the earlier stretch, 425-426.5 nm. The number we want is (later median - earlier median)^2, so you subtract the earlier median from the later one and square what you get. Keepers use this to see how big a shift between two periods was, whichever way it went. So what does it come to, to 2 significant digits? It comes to 0.0020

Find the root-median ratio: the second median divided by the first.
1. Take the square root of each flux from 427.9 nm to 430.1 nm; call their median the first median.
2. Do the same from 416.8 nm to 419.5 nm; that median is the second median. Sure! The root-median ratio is 1.01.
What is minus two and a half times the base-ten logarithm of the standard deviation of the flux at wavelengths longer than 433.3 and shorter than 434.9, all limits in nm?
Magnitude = 1.8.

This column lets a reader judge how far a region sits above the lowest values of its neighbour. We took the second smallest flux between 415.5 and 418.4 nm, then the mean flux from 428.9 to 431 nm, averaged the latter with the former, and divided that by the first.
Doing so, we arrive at 0.993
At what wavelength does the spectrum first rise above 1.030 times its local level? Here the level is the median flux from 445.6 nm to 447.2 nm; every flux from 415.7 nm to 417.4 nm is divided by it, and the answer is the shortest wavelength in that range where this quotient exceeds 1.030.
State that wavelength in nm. 415.761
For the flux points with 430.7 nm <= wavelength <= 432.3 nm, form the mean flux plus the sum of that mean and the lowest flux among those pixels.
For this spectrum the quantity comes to 3.93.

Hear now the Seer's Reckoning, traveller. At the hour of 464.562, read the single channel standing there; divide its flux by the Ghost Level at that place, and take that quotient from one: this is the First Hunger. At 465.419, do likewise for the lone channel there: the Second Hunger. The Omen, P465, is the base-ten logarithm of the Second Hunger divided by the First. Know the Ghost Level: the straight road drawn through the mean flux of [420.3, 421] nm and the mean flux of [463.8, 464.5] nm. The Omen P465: -0.2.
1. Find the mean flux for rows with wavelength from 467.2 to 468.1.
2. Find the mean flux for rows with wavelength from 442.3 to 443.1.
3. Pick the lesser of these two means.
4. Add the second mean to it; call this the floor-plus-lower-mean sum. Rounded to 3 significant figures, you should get 2.71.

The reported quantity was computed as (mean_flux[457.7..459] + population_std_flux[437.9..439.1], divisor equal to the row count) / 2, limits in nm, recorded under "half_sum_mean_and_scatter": 0.704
